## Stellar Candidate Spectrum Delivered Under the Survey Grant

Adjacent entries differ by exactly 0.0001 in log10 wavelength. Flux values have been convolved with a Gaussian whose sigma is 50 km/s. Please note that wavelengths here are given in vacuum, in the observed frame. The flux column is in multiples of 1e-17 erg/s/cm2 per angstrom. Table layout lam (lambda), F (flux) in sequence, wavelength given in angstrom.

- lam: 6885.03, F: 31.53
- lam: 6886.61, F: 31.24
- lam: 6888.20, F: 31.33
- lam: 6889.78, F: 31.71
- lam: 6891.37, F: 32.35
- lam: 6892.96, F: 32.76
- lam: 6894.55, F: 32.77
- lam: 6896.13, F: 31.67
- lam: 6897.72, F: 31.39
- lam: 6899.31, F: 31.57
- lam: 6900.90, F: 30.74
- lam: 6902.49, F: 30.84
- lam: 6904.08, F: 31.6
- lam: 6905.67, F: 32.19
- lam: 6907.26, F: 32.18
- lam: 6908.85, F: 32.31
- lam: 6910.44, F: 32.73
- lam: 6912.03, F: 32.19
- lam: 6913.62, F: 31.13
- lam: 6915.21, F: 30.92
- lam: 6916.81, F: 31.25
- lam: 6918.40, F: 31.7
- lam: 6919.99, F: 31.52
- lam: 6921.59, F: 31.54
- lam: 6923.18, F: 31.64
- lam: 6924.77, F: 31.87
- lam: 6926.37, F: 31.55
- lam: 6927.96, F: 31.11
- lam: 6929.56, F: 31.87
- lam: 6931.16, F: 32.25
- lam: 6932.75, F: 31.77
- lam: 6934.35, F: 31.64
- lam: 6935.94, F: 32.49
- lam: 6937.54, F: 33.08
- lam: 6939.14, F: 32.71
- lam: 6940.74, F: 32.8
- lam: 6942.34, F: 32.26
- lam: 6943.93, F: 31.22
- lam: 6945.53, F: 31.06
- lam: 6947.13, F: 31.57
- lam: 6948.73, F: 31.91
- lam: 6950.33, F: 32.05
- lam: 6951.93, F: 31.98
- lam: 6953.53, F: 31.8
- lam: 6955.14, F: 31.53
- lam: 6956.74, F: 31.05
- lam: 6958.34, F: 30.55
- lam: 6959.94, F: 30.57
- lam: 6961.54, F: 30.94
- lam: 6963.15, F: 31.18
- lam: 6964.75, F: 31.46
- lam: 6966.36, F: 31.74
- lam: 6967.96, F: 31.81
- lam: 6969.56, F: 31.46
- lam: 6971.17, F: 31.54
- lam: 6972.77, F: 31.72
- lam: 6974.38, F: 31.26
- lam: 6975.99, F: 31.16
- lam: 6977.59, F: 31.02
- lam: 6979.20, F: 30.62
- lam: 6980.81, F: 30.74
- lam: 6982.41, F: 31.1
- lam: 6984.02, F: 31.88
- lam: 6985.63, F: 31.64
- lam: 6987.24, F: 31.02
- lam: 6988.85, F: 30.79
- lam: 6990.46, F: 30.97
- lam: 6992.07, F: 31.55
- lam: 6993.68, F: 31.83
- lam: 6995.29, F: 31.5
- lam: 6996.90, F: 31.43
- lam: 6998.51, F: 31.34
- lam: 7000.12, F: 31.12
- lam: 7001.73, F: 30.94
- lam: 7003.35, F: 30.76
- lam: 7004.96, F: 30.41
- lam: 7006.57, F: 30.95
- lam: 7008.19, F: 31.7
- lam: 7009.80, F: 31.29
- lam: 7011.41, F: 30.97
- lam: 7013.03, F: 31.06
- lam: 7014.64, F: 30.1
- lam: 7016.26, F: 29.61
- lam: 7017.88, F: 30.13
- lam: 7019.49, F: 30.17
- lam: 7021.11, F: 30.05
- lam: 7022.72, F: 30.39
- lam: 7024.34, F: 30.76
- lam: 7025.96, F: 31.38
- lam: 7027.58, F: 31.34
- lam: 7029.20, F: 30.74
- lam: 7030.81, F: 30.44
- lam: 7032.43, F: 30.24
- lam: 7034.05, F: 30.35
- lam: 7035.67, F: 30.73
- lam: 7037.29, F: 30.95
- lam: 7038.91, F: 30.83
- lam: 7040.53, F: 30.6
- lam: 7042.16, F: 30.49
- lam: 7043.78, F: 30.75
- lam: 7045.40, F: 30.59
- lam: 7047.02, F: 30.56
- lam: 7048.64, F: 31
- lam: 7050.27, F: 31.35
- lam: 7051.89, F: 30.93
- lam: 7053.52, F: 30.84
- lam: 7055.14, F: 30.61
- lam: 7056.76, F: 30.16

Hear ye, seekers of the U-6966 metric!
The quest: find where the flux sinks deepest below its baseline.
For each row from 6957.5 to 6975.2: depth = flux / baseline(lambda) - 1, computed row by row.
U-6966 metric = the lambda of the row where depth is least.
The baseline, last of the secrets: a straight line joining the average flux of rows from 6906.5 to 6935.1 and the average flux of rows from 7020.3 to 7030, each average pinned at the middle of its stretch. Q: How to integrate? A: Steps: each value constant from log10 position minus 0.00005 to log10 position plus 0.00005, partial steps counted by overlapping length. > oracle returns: 6958.34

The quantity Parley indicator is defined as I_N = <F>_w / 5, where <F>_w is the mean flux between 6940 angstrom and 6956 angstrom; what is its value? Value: 6.36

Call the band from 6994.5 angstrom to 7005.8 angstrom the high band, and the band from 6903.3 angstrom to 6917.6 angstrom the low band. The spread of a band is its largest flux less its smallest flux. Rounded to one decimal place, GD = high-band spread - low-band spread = -0.7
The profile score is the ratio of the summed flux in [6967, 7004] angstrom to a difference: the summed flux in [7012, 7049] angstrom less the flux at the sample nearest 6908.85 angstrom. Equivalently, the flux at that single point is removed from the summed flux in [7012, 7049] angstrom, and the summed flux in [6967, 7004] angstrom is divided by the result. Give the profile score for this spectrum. 1.072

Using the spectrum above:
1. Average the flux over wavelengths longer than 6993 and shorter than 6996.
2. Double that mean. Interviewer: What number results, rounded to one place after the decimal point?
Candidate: 63.3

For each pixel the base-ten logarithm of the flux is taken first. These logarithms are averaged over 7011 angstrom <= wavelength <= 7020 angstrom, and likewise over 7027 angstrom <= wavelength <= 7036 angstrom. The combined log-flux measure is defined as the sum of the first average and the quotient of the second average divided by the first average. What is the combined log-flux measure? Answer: 2.48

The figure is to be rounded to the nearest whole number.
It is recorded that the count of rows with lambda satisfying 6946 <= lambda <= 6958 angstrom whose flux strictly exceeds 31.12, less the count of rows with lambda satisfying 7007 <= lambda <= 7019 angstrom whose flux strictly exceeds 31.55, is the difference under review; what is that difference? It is 5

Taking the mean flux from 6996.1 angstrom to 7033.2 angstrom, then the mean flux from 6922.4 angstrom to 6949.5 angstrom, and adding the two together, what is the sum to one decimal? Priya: 62.7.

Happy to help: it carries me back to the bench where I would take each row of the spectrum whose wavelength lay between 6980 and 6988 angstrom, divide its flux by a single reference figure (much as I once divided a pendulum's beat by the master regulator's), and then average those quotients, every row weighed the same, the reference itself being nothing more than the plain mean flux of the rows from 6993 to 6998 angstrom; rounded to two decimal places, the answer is 0.99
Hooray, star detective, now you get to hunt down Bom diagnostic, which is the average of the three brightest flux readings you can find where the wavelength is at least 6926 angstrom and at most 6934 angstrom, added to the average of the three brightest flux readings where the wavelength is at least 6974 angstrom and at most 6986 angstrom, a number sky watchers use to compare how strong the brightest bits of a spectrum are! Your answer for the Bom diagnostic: 63.6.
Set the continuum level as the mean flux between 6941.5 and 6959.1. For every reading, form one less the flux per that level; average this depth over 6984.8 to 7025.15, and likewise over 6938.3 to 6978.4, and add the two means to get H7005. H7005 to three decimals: 0.021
